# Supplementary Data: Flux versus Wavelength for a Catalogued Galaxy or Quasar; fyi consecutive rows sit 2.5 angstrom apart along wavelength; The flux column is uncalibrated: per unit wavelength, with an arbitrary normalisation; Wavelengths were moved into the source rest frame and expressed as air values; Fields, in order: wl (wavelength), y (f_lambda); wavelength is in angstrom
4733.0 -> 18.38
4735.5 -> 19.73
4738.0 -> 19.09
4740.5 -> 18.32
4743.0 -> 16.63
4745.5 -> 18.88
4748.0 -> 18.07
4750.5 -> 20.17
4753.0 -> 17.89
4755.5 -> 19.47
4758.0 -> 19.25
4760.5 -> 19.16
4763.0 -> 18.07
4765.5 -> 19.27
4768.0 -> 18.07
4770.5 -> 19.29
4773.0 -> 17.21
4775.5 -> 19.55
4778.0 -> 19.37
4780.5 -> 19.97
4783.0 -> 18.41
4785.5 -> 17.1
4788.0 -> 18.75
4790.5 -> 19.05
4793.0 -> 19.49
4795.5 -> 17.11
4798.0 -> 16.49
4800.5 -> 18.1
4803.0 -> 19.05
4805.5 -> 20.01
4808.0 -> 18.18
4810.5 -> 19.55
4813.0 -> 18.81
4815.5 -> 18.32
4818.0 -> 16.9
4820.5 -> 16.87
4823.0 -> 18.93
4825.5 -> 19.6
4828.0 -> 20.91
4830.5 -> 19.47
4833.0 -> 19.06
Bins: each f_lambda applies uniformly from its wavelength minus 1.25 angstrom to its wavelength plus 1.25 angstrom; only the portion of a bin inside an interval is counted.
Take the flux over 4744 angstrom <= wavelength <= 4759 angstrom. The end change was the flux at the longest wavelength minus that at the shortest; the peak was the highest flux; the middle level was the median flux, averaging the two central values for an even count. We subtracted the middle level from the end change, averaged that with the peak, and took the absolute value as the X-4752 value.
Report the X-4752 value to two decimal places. 0.74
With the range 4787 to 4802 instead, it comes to 0.21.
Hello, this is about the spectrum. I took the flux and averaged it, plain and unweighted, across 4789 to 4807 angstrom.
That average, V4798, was 18.5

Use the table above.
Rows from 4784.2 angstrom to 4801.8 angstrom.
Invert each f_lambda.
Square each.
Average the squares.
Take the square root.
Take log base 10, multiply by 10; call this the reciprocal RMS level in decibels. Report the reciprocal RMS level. -12.5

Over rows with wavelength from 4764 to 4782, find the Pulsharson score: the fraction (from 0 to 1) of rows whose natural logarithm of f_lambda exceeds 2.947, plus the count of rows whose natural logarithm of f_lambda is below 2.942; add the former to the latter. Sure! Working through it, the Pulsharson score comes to 2.7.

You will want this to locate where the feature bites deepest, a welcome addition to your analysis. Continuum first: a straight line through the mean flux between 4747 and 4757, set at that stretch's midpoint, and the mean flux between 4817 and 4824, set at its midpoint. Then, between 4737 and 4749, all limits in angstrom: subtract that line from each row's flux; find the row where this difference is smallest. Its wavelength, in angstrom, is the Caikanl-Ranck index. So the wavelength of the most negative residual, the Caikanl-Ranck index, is 4743.0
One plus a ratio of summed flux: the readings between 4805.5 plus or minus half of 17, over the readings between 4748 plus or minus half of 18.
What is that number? 2.01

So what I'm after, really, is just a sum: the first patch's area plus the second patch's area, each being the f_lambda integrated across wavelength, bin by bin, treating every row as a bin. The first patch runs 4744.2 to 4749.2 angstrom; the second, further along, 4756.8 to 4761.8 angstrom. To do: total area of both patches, 188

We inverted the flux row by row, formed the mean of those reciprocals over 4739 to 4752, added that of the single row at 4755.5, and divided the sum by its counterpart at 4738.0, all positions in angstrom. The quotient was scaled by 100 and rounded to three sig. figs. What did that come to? 202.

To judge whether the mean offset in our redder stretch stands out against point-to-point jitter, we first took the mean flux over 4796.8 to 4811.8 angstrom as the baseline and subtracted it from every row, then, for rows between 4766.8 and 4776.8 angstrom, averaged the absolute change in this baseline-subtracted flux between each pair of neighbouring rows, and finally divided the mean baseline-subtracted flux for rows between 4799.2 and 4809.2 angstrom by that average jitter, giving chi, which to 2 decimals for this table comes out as 0.14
